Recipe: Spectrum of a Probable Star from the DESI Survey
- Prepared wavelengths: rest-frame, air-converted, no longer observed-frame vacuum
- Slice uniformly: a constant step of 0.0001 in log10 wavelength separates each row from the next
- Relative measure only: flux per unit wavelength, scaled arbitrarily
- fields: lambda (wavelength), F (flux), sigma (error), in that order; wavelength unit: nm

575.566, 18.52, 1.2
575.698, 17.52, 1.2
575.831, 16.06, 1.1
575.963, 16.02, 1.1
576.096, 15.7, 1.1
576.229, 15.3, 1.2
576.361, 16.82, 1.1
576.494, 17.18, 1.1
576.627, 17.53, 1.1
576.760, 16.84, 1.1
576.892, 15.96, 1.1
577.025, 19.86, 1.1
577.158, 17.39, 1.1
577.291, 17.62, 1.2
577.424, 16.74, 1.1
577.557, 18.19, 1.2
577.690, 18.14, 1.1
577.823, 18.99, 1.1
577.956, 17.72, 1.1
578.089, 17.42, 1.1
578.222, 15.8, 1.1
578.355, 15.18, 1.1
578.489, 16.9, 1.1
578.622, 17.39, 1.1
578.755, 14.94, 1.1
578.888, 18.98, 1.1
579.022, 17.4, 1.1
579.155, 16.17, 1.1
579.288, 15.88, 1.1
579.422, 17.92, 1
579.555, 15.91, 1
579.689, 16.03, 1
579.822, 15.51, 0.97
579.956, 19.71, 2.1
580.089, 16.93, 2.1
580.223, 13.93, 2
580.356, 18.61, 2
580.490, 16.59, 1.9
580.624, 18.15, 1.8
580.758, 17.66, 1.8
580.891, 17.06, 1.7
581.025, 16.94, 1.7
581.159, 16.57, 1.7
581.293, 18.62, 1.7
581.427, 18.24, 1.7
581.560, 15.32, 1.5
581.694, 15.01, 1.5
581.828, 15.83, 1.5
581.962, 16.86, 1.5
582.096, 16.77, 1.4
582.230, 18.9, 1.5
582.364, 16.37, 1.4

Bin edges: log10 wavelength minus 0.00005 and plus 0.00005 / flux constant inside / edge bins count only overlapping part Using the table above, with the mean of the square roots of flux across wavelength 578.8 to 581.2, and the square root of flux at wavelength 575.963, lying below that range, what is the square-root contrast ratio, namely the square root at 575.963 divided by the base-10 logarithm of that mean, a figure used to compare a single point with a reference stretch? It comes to 6.51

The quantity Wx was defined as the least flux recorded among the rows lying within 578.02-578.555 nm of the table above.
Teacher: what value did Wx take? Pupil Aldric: 15.18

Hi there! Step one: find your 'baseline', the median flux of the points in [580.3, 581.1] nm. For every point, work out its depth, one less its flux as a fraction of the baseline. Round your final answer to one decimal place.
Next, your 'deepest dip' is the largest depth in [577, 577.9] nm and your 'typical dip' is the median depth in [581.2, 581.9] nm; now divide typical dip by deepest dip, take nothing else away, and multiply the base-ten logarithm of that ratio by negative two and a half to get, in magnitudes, -1.0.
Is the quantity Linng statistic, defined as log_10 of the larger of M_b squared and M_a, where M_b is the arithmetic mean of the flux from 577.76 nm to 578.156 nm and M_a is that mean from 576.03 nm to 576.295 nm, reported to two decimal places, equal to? 2.51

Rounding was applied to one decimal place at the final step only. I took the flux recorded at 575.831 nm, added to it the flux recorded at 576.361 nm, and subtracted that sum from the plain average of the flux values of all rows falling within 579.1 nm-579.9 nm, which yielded -16.6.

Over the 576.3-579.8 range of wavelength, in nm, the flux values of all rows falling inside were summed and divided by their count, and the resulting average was 17.1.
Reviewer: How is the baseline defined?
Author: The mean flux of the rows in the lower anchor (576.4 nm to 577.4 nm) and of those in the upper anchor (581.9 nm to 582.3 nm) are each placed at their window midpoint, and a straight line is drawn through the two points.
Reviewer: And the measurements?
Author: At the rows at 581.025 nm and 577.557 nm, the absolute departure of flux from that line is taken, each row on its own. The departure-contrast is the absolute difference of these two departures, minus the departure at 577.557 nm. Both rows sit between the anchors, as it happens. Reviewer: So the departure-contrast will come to -0.56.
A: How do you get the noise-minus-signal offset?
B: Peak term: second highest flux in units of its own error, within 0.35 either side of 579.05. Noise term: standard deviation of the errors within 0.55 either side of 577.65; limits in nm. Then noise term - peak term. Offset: -15.8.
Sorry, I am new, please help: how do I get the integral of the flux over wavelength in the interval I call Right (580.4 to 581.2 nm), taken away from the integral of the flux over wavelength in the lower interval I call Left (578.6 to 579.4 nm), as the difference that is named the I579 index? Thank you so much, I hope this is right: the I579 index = -0.3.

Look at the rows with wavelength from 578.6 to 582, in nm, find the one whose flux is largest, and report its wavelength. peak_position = 579.956 nm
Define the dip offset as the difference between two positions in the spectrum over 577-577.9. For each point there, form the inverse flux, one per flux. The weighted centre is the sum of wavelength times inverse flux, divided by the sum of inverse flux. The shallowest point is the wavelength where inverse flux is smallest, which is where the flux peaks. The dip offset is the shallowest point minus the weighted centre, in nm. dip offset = -0.40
